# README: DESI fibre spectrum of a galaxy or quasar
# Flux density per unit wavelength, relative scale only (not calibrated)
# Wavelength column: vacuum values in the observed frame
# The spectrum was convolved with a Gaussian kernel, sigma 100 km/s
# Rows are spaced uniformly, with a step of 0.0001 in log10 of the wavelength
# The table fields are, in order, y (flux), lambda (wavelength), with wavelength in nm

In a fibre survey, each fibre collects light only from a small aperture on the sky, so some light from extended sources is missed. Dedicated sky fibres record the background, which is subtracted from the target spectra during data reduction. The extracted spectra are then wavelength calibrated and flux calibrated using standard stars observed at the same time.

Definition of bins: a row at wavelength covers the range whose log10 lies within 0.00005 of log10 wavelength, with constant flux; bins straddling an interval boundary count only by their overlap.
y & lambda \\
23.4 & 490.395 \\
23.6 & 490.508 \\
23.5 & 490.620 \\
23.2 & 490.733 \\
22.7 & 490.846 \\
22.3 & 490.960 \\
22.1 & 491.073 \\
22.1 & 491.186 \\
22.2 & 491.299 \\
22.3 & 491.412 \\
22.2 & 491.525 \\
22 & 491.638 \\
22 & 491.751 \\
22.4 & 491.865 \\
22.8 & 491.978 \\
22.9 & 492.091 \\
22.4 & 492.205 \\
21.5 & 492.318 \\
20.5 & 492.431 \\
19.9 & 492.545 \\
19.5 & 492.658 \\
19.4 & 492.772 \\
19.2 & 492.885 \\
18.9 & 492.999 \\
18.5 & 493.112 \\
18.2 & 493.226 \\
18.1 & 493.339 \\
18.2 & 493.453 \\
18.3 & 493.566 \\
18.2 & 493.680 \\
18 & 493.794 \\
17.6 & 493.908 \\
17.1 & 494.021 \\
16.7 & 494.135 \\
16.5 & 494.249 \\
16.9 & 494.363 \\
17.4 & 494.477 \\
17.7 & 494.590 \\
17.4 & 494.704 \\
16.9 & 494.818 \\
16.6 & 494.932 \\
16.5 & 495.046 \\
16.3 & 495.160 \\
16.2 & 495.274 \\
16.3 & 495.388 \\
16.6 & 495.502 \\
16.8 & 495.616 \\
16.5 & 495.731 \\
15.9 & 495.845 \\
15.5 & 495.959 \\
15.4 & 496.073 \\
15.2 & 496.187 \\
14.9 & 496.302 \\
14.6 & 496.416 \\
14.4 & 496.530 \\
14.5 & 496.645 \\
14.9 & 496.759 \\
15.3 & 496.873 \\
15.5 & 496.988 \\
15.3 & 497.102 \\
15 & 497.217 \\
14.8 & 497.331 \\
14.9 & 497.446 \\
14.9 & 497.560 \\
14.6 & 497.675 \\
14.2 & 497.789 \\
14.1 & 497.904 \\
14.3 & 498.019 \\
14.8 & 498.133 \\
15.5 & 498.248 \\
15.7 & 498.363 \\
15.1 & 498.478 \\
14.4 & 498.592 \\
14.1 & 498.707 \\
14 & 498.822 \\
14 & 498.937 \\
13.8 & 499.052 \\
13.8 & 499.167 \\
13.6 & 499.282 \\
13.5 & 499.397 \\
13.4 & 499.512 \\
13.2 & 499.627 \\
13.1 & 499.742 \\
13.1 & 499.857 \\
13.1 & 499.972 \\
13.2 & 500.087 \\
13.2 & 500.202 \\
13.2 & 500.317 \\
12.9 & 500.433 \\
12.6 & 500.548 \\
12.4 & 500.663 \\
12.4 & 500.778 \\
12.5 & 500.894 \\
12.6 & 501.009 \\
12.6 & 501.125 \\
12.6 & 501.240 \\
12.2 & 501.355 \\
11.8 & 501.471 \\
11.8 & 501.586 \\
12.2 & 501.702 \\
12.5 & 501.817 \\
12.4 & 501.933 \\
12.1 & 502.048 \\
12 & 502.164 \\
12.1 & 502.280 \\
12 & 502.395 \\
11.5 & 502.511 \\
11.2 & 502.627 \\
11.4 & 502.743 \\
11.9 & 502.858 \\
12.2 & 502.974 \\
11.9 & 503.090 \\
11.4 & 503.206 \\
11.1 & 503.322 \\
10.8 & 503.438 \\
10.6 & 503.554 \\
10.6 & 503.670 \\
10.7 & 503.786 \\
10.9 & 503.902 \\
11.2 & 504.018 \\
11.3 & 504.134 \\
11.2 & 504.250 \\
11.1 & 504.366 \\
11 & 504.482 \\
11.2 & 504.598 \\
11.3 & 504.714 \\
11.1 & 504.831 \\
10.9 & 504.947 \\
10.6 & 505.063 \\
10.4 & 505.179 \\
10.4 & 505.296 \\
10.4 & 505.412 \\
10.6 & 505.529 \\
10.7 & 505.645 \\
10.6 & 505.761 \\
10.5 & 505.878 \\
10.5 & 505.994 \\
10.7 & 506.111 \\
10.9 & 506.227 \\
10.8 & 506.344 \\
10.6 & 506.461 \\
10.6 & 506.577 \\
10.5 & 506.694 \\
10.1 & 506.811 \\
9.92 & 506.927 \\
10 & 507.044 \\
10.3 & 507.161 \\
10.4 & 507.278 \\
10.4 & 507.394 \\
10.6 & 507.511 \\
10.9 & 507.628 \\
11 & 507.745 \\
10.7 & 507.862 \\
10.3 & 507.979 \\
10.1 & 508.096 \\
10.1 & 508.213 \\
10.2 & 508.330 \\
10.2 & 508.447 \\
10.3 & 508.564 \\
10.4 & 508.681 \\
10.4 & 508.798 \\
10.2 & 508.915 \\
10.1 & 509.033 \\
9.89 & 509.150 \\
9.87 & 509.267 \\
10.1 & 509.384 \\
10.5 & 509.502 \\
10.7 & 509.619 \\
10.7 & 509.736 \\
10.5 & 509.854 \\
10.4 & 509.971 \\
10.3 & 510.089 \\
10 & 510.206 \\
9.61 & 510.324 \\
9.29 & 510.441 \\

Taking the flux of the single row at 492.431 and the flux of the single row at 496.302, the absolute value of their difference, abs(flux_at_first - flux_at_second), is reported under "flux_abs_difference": 5.6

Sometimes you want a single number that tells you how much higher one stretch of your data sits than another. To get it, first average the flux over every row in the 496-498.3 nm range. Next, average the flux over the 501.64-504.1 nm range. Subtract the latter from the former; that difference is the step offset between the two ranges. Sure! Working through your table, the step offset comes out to 3.3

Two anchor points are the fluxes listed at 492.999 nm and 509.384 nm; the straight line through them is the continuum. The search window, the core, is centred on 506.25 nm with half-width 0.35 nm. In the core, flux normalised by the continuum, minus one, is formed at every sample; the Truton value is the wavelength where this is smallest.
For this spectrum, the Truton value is 505.994 nm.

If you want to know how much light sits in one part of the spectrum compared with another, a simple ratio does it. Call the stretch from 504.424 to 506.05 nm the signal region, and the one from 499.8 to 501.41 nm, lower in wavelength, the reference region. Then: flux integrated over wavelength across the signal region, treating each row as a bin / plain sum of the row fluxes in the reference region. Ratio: 0.10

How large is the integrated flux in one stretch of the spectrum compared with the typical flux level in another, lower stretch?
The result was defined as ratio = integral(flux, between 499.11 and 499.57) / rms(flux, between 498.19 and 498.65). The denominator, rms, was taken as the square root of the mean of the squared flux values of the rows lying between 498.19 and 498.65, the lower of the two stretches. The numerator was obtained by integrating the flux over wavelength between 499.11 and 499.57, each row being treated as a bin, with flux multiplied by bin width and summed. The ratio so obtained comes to 0.411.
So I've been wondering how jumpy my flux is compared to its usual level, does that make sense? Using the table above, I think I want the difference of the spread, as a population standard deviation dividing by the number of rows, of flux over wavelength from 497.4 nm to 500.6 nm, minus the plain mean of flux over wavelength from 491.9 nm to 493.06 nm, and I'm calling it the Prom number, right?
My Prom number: -19.9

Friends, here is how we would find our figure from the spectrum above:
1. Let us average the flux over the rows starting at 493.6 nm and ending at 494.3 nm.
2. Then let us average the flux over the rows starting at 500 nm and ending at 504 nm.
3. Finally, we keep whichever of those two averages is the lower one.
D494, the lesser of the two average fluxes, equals 12.0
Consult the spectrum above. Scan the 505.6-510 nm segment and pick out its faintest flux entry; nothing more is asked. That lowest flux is 9.87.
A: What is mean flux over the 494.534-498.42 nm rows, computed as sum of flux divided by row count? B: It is 15.5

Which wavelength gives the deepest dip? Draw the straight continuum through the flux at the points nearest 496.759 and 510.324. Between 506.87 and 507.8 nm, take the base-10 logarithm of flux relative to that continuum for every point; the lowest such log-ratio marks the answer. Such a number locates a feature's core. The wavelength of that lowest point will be 506.927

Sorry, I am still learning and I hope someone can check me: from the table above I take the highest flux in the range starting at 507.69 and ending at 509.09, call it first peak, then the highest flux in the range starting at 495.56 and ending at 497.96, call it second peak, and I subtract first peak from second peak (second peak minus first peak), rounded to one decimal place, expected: 5.8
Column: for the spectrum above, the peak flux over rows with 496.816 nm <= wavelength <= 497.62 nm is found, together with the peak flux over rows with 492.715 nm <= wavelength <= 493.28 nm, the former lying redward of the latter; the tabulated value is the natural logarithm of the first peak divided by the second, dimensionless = -0.22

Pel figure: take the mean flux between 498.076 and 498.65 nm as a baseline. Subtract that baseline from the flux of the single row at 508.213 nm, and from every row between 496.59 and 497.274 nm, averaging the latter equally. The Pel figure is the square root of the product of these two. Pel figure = 0.3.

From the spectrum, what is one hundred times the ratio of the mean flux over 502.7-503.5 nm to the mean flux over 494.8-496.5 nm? 72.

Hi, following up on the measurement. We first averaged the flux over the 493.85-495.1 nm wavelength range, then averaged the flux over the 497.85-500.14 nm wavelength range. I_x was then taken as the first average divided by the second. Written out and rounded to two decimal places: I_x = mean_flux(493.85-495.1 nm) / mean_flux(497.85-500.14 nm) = 1.22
